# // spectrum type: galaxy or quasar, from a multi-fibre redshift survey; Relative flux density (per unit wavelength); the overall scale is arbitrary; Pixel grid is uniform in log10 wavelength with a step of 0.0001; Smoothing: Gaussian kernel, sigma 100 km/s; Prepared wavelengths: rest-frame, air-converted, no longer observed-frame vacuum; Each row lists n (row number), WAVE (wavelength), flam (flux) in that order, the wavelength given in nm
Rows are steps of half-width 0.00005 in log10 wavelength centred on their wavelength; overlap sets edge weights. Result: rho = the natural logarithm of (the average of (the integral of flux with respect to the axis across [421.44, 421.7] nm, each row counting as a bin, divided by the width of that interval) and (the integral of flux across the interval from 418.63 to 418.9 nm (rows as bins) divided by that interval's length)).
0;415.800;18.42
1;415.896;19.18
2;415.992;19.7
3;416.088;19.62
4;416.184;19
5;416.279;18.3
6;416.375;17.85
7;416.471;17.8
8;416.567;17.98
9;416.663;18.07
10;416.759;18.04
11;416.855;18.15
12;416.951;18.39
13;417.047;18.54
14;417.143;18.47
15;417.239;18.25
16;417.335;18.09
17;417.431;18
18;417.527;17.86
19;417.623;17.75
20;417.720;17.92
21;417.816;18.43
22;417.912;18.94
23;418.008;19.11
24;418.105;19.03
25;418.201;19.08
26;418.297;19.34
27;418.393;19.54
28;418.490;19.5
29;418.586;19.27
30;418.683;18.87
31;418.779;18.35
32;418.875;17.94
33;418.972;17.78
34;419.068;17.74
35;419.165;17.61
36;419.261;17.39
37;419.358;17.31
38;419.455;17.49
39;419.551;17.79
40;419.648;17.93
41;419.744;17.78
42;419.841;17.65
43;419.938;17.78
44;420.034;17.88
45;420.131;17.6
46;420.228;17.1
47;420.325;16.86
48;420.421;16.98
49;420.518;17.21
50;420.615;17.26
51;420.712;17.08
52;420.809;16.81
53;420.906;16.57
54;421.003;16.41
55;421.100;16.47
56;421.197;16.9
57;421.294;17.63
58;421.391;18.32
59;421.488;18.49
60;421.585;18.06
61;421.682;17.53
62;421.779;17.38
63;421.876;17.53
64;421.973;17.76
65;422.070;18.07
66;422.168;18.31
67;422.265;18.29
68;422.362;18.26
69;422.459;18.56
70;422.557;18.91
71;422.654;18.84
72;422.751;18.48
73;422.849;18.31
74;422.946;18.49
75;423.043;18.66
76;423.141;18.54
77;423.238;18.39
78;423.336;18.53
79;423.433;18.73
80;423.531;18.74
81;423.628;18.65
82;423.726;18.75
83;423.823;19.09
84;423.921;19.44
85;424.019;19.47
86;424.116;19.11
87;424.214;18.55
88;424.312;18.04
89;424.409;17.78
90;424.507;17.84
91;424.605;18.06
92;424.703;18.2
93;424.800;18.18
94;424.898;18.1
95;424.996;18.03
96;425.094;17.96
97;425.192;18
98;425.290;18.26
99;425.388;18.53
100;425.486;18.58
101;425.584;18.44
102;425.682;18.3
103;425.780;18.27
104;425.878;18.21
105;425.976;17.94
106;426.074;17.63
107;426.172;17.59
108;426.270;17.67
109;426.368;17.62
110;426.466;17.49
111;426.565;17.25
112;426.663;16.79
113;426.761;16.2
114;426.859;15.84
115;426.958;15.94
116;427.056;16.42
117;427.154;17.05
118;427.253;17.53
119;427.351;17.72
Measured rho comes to 2.91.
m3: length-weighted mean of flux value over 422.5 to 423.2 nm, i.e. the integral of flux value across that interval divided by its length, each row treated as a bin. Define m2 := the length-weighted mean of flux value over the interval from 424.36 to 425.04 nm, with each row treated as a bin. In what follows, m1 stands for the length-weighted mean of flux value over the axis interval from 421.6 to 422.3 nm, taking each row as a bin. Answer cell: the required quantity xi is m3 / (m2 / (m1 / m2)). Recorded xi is 1.02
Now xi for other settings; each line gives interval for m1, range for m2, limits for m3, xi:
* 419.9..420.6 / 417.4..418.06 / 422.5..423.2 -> 0.97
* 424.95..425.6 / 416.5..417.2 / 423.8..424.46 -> 1.03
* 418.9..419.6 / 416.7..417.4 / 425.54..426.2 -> 0.95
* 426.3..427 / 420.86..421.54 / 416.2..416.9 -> 1.02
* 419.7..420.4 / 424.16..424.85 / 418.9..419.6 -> 0.94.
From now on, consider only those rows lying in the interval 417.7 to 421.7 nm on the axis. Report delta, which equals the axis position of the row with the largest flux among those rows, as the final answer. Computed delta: 418.393 nm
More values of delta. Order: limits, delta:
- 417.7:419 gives 418.393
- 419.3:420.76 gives 419.648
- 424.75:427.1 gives 425.486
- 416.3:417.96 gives 417.912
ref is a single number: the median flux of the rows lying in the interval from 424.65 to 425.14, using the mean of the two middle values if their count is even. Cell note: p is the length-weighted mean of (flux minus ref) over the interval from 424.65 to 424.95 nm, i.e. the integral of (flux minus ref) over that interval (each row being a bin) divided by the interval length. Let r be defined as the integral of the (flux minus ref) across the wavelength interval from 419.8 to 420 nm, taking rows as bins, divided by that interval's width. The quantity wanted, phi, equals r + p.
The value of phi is -0.3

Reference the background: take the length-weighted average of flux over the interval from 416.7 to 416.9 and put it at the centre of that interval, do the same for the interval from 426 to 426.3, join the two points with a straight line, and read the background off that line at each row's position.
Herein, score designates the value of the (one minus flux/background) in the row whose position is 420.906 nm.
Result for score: 0.075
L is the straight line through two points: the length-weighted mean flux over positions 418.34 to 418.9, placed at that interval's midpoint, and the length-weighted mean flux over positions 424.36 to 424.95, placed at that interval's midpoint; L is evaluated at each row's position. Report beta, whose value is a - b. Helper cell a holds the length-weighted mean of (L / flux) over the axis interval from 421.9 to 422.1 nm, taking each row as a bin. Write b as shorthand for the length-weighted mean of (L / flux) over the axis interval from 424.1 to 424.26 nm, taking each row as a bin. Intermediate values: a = 1.04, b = 0.963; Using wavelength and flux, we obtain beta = 0.07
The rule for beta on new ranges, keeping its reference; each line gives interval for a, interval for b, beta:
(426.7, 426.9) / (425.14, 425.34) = 0.12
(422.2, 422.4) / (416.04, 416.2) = 0.01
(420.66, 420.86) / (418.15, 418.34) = 0.10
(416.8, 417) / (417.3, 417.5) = -0.01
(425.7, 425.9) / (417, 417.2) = -0.06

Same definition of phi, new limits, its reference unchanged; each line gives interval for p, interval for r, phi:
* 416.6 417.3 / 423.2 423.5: 0.6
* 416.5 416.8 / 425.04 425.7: 0.1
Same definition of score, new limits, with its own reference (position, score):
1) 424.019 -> -0.096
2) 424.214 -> -0.045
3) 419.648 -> 0.002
